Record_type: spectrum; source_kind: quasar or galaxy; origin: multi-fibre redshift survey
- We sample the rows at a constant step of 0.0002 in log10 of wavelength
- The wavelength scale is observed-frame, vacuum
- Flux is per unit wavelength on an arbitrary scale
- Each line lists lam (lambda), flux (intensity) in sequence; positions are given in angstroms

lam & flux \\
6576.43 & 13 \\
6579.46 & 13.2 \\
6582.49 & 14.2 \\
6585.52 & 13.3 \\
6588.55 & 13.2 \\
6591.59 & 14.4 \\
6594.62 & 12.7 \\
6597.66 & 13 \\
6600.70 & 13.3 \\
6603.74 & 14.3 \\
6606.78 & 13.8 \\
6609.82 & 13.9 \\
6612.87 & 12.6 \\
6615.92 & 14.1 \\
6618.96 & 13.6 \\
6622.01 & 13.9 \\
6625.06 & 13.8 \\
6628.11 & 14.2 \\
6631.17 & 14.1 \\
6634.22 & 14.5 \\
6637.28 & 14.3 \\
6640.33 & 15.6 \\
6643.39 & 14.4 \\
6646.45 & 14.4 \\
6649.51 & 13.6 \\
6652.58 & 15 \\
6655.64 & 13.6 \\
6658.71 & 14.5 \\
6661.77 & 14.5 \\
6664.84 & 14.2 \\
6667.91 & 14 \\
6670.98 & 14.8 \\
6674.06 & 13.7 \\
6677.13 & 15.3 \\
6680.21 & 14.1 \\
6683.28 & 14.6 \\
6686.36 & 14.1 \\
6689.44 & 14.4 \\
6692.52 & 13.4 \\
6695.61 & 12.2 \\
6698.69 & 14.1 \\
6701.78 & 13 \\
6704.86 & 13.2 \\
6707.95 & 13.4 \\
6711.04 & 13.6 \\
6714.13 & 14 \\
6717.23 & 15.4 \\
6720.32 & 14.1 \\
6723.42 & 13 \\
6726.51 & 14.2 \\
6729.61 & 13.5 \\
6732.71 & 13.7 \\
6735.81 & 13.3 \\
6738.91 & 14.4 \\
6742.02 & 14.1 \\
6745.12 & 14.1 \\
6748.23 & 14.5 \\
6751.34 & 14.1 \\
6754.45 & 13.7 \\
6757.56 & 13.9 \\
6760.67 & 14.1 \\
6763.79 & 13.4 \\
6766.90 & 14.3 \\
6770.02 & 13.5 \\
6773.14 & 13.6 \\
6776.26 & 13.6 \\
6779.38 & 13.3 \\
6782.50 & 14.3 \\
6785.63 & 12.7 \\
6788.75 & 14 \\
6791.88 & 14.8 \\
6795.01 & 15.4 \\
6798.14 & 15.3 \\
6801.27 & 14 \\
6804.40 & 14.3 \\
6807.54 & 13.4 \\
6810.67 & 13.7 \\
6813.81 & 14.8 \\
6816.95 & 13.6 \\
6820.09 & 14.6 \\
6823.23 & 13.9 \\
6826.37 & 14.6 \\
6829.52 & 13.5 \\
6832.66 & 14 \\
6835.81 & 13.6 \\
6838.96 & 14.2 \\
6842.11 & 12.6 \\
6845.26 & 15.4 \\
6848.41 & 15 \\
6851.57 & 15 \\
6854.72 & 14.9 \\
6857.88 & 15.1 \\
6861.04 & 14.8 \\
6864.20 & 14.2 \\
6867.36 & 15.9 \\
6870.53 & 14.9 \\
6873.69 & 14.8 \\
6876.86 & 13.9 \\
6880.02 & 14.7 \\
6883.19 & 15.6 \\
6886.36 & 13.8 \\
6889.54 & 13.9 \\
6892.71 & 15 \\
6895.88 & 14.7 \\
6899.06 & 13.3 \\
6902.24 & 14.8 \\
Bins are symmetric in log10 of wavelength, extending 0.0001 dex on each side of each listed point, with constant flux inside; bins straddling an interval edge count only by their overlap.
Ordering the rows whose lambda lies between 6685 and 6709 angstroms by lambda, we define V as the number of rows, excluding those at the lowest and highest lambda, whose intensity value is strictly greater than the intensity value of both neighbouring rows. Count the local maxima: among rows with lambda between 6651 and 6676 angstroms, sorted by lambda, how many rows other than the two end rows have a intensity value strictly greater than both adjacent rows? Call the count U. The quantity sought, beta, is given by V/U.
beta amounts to 2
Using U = 1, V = 2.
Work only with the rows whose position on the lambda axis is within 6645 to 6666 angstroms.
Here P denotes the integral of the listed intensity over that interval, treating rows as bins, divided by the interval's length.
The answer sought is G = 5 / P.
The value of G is 0.351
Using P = 14.3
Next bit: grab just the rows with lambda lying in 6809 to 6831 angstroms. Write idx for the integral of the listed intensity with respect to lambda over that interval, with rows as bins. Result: 310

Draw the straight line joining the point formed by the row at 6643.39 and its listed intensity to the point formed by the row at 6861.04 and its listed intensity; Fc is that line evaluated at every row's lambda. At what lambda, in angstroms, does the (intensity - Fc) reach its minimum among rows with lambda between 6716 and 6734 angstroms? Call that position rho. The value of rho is 6723.42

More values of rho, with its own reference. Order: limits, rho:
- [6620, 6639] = 6625.06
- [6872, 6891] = 6886.36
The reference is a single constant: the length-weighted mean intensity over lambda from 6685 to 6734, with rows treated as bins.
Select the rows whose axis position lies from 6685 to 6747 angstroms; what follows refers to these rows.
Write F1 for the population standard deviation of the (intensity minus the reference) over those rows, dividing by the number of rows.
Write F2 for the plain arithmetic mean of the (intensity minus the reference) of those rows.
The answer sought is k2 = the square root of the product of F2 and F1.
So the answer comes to 0.19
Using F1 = 0.66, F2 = 0.06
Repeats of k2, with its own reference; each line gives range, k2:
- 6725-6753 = 0.33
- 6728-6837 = 0.40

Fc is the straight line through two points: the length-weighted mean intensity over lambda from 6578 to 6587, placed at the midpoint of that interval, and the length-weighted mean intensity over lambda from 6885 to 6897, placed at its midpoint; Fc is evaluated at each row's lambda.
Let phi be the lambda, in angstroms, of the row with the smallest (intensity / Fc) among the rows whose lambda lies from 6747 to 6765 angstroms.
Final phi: 6763.79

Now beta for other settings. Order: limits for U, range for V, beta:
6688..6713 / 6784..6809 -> 2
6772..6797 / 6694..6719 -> 1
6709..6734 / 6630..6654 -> 1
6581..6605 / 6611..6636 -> 3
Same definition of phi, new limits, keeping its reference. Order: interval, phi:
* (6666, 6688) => 6674.06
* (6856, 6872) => 6864.20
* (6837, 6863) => 6842.11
